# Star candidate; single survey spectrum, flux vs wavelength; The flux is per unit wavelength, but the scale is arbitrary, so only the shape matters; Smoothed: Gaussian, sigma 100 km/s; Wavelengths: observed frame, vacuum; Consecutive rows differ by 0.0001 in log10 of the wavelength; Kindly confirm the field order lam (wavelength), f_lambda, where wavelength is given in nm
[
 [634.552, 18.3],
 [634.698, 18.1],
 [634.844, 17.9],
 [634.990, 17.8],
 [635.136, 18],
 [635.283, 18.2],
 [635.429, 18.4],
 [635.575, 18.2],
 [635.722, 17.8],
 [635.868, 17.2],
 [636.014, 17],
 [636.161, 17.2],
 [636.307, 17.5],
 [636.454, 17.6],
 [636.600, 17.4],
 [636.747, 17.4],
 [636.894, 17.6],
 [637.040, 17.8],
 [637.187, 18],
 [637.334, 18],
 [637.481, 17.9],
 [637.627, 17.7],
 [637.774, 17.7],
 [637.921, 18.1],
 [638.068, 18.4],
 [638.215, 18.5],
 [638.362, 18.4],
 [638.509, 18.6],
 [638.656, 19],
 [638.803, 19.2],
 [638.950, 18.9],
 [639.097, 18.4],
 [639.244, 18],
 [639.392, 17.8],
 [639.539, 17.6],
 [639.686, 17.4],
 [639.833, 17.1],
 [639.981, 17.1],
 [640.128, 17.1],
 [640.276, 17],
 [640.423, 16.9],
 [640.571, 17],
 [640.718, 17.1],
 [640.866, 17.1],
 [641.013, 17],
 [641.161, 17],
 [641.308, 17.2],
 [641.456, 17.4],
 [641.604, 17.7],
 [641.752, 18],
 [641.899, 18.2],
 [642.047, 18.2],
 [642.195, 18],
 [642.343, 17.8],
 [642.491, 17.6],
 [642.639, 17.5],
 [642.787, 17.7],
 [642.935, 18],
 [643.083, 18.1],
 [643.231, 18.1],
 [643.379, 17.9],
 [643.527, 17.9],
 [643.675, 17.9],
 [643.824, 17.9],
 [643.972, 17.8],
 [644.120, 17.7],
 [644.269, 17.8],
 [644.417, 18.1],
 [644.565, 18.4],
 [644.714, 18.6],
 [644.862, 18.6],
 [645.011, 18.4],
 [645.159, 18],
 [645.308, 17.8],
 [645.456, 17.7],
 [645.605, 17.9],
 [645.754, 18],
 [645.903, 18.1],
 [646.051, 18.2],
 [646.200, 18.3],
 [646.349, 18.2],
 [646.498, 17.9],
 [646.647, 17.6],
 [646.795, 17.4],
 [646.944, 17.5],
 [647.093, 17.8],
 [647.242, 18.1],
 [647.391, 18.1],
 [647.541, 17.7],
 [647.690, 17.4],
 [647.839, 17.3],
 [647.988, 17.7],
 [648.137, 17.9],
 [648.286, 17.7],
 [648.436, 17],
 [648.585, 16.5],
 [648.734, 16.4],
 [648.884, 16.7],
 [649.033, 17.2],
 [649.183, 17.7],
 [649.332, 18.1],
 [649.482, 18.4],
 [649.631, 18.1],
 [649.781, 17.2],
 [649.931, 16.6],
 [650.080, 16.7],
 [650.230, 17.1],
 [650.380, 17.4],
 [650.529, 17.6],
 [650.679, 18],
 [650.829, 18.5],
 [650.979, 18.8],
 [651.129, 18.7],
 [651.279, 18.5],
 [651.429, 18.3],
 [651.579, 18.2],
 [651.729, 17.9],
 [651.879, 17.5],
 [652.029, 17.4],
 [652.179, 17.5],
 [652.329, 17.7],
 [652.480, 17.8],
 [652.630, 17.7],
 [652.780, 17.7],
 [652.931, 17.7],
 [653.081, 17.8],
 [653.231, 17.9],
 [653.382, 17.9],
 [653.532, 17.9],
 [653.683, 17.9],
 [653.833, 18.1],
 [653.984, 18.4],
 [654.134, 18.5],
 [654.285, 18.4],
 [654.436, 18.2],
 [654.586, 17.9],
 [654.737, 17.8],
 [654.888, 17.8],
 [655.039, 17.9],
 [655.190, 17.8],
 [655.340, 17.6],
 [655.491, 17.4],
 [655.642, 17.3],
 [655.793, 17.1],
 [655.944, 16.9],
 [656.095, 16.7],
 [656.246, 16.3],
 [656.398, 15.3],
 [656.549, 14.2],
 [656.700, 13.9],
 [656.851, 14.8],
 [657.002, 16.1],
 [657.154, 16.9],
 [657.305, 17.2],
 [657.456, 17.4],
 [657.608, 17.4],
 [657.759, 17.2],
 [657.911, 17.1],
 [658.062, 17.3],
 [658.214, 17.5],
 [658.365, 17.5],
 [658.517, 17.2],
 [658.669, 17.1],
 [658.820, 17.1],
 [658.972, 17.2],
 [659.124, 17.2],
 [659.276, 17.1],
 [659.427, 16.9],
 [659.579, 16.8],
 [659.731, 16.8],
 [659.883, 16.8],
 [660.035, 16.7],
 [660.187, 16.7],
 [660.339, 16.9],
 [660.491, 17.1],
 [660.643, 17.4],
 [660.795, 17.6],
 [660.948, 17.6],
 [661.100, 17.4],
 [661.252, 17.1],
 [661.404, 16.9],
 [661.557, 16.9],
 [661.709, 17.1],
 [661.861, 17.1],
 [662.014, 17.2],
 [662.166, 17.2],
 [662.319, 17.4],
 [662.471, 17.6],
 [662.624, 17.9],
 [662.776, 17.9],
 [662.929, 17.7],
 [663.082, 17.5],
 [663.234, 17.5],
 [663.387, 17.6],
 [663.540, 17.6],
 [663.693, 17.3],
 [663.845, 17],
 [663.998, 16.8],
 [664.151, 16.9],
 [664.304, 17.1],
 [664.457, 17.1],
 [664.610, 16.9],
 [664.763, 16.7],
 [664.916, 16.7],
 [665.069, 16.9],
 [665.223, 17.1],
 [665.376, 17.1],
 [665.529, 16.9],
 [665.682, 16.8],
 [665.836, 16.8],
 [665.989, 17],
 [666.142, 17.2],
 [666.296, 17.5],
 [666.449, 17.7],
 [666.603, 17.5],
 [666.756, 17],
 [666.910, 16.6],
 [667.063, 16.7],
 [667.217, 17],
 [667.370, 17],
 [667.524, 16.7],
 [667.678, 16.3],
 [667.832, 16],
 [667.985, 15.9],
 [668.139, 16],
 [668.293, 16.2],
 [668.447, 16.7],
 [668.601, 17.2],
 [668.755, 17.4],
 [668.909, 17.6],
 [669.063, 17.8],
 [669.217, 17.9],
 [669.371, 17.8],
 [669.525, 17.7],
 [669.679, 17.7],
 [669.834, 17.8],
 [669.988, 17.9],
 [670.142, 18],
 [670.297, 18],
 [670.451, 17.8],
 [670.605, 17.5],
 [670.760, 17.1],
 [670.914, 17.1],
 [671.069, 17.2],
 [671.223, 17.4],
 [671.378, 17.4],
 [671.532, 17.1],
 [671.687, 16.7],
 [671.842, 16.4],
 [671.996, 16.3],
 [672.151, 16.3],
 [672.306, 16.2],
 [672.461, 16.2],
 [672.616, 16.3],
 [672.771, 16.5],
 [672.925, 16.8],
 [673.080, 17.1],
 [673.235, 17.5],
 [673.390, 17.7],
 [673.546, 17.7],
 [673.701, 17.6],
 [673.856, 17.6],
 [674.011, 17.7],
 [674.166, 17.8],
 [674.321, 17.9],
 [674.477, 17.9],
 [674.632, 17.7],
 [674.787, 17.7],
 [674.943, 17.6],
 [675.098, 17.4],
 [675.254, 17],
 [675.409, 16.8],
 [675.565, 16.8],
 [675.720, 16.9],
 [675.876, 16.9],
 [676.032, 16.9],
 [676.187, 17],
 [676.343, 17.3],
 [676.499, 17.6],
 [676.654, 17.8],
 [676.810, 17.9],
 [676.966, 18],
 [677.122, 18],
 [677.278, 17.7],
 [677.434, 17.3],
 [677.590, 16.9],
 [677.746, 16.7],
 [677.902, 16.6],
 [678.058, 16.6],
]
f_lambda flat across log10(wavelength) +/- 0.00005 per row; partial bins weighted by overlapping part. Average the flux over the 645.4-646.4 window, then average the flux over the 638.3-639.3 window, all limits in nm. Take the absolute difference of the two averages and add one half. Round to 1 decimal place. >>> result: 1.1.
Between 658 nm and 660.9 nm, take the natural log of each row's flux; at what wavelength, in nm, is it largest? 660.795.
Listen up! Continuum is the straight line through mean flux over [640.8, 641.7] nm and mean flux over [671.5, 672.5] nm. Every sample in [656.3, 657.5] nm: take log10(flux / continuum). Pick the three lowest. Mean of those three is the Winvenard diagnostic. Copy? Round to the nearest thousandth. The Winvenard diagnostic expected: -0.071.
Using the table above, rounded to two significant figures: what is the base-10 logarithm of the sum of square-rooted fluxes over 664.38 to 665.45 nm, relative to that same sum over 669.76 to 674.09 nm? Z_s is -0.61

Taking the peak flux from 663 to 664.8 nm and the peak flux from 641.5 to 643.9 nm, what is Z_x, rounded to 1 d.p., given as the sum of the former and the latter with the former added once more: 53.4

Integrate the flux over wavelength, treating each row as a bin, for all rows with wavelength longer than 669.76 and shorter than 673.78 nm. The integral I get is 68.9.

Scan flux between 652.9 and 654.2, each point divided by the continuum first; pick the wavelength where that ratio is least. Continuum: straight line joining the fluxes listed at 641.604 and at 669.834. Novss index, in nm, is 652.931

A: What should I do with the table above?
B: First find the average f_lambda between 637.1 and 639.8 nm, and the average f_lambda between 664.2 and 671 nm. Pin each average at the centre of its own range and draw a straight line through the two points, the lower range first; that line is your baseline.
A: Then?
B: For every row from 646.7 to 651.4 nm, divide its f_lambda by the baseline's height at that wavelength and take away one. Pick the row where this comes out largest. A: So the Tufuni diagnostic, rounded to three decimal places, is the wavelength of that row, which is 650.979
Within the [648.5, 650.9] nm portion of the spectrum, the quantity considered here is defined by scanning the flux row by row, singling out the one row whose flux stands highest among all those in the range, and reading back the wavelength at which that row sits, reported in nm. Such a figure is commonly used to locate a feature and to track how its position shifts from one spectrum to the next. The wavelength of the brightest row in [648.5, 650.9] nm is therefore 650.829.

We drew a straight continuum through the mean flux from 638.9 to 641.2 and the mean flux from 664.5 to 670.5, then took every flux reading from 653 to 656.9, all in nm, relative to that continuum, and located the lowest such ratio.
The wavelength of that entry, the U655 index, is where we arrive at 656.700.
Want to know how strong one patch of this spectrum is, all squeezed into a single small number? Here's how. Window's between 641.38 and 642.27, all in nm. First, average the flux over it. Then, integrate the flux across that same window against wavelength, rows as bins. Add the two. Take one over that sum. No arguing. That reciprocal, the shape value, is 0.0296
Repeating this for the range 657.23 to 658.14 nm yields 0.0303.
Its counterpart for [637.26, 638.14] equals 0.0296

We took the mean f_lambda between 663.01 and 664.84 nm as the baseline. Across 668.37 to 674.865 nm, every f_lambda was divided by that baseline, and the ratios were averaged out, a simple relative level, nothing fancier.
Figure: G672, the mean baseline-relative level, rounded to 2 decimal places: 1.01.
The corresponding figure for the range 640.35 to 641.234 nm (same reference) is 0.99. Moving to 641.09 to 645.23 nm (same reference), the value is 1.04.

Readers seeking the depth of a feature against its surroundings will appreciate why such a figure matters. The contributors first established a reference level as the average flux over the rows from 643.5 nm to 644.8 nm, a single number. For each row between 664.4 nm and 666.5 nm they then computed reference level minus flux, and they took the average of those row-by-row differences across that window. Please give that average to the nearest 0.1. 1.0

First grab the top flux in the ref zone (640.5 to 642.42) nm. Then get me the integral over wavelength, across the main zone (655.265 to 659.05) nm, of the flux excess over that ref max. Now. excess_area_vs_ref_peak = -6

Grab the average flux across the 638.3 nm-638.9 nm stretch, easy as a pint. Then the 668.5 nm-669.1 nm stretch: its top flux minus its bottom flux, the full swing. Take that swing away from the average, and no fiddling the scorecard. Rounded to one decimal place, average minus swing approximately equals 18.2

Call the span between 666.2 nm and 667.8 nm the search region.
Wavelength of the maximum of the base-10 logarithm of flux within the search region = 666.449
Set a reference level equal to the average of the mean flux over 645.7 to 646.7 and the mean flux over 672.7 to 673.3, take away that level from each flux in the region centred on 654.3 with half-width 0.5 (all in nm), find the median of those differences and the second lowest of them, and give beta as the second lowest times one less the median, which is 0.12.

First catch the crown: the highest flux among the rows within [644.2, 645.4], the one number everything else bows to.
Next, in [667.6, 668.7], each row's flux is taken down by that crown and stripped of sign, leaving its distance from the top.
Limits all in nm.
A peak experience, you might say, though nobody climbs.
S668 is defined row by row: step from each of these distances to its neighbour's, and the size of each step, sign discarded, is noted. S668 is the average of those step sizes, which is 0.28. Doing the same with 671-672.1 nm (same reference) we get 0.22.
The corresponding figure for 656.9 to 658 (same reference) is 0.27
